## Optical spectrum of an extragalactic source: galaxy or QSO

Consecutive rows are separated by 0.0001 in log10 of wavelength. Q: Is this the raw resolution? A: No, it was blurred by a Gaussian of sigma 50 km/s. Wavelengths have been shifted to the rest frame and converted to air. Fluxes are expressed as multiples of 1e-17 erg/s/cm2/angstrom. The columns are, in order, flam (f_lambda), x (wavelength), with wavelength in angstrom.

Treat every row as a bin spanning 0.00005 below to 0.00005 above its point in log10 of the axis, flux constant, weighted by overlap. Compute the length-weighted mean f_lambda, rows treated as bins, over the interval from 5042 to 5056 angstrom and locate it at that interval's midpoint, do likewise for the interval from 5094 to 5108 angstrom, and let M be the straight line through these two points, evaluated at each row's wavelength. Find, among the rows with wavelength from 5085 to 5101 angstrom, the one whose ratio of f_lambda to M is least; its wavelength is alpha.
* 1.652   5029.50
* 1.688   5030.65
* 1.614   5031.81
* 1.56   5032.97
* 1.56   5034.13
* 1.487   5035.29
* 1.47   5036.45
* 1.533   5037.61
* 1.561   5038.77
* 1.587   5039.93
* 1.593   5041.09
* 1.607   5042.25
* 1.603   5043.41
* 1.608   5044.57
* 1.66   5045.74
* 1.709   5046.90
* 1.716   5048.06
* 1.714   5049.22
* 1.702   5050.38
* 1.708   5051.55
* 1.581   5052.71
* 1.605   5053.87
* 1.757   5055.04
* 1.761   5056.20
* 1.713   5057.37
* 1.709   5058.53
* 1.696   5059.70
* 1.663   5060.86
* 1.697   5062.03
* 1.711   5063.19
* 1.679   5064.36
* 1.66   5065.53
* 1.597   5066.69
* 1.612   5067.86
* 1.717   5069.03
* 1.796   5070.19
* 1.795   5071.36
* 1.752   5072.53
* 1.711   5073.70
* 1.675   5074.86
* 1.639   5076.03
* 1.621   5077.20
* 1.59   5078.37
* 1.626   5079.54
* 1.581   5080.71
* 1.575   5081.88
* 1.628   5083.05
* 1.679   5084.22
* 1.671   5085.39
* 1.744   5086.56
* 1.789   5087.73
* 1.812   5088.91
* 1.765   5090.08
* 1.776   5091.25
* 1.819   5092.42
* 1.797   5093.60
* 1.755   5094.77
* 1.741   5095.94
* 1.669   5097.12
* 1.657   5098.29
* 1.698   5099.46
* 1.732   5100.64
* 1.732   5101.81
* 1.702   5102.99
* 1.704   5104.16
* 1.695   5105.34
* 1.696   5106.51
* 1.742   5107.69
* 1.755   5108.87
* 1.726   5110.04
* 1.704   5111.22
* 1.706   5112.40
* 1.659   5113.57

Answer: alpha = 5098.29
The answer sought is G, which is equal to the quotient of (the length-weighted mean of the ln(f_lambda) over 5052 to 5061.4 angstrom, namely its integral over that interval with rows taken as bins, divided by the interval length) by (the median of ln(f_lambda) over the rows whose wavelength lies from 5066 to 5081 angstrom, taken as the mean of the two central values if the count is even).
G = 1.06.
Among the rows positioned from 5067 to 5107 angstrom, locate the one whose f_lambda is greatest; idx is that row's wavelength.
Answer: 5092.42 angstrom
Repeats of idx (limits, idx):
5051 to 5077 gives 5070.19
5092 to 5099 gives 5092.42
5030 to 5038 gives 5030.65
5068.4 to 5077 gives 5070.19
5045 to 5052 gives 5048.06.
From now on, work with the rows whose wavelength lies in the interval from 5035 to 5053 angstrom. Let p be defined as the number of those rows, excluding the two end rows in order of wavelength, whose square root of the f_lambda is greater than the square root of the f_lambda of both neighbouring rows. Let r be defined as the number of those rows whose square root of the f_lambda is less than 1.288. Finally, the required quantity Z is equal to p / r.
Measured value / 0.30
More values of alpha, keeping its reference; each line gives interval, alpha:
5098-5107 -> 5098.29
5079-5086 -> 5081.88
